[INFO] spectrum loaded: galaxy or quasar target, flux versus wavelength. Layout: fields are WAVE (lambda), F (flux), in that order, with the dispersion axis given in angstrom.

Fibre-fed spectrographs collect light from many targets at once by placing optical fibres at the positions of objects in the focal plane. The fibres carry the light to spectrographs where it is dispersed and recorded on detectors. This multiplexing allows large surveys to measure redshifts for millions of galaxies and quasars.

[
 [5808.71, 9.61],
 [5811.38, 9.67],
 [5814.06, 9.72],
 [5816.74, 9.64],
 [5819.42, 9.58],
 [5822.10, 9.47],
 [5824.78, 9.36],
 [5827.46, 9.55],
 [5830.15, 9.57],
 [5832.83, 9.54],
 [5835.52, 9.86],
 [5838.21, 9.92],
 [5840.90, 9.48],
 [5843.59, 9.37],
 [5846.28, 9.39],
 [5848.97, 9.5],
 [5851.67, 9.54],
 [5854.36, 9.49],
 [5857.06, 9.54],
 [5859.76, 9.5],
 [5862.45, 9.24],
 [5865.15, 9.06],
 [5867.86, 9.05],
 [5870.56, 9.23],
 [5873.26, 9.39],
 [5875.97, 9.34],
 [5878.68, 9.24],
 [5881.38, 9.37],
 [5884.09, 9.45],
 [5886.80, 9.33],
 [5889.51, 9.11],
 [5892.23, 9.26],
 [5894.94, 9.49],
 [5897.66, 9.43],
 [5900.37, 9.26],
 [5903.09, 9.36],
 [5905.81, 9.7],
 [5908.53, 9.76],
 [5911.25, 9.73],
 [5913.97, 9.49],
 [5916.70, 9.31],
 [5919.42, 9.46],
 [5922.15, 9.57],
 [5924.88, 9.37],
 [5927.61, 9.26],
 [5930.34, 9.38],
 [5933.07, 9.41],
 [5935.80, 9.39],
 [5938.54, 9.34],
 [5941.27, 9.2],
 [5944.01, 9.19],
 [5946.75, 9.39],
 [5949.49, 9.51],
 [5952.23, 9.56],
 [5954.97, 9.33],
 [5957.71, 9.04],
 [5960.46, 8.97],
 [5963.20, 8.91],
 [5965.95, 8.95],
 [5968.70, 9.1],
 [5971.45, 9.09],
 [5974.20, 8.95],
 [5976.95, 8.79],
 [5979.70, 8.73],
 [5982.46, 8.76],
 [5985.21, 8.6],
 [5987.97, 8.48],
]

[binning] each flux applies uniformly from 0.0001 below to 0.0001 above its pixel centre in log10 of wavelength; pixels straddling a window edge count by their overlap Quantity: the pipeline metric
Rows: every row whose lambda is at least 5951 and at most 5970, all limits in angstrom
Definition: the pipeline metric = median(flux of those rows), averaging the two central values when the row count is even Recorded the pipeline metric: 9.04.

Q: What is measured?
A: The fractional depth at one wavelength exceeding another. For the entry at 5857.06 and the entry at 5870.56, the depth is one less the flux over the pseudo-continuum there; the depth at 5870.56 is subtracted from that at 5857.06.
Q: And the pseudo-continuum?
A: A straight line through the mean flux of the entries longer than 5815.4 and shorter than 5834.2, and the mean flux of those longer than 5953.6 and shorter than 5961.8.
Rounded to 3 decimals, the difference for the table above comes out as -0.028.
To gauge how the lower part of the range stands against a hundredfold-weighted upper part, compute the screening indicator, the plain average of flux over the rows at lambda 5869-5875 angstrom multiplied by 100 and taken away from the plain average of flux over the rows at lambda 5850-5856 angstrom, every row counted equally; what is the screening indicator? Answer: -921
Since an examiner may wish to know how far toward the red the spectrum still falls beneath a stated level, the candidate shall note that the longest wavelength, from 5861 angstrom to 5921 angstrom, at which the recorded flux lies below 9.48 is 5919.42 angstrom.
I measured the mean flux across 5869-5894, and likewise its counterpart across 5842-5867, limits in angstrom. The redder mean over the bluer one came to 0.99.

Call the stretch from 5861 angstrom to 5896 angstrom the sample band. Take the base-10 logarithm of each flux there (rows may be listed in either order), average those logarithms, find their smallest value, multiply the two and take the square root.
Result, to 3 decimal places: 0.962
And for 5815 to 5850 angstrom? 0.976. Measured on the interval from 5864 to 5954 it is 0.964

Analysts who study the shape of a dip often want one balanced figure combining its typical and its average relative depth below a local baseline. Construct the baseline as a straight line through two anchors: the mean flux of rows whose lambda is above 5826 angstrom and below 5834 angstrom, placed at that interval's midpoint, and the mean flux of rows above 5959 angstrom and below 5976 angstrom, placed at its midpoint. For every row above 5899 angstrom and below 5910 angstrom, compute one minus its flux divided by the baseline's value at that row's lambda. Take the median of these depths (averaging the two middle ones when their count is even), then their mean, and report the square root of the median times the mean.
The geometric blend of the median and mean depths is 0.030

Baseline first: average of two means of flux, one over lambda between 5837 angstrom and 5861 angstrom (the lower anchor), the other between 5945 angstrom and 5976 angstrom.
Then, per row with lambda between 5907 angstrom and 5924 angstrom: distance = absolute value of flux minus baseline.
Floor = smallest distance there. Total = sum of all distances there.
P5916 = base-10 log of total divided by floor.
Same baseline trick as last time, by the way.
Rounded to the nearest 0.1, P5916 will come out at 1.6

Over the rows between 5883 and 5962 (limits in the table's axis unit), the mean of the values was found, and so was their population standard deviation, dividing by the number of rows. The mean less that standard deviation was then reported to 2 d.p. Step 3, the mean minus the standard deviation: 9.20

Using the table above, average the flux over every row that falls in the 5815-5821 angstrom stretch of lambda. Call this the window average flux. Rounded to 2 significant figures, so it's 9.6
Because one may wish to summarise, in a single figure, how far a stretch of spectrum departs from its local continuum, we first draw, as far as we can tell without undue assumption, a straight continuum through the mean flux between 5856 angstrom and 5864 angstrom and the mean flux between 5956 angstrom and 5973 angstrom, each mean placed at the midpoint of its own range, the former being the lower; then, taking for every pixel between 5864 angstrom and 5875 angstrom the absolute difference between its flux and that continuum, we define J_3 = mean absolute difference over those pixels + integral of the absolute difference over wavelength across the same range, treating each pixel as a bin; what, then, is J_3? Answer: 2.5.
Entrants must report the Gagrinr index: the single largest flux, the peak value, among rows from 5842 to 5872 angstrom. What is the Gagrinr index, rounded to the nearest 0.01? 9.54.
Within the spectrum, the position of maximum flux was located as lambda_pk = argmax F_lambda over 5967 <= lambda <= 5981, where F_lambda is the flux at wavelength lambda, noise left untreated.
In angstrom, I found 5968.70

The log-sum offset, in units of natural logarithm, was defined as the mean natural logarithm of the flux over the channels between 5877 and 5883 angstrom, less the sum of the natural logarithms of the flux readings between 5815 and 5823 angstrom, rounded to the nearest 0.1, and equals -4.5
